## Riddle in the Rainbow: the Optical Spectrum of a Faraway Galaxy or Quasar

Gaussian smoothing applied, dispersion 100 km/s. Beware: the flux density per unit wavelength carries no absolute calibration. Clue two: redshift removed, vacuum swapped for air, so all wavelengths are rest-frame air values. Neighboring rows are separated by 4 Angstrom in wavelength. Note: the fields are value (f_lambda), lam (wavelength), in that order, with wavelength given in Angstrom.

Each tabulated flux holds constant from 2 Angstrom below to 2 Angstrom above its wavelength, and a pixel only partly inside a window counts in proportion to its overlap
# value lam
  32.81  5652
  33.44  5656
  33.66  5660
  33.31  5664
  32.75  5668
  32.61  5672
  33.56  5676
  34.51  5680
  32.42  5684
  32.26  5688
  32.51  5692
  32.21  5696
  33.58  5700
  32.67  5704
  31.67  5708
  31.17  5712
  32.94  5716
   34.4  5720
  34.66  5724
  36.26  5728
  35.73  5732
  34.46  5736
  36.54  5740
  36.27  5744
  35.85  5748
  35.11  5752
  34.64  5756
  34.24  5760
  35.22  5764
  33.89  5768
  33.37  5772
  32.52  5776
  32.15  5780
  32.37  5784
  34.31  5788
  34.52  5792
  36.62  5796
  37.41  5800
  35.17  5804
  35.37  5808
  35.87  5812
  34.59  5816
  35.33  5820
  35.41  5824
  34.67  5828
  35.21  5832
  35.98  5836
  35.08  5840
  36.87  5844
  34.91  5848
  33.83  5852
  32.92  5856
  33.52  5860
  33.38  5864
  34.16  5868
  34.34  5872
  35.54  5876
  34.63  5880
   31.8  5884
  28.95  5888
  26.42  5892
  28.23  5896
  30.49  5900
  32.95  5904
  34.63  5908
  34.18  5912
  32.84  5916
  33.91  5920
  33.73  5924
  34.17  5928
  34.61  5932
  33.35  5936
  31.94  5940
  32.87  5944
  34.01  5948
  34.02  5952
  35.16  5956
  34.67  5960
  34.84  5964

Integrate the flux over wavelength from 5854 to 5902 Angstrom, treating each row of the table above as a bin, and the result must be 1538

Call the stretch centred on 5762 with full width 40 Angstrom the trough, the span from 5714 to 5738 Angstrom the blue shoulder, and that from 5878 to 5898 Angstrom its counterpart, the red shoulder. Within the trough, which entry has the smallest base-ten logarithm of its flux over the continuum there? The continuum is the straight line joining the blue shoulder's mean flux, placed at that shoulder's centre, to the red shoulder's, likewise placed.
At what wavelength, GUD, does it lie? 5780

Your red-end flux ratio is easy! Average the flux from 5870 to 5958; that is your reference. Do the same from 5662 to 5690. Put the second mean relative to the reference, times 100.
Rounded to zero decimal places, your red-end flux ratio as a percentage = 101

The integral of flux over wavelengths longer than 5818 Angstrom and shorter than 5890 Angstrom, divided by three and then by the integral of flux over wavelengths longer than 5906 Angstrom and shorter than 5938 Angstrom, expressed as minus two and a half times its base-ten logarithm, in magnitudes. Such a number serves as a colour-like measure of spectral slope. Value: 0.30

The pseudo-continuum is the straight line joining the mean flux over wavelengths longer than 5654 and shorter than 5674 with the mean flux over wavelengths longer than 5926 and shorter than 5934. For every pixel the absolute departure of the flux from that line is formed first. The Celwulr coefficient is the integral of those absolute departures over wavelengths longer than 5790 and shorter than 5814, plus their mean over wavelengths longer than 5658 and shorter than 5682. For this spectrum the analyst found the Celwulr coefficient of 49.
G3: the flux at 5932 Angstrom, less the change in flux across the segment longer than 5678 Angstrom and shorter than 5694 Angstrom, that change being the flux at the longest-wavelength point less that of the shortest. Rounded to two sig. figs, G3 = 37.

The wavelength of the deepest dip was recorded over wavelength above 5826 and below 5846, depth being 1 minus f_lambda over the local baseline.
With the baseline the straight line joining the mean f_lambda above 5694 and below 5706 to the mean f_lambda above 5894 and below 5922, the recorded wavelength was 5828 Angstrom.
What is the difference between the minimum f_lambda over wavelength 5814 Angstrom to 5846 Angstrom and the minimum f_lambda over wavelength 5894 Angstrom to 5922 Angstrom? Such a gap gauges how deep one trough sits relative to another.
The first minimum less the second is 6.4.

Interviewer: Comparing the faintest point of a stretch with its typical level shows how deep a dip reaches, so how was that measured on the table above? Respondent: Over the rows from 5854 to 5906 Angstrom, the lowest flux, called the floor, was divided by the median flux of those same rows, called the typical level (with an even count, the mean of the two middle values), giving 0.802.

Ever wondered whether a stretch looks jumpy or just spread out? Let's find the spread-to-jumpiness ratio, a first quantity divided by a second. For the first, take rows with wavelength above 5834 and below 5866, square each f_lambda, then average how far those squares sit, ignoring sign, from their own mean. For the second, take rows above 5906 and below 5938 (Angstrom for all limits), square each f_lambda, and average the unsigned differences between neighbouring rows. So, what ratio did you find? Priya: 1.59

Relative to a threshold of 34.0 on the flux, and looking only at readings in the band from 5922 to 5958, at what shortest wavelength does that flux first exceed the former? 5928 Angstrom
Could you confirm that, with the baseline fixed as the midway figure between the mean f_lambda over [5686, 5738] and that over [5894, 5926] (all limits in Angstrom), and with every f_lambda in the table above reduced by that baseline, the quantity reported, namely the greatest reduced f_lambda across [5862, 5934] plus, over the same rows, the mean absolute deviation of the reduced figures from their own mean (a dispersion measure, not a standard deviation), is 4.5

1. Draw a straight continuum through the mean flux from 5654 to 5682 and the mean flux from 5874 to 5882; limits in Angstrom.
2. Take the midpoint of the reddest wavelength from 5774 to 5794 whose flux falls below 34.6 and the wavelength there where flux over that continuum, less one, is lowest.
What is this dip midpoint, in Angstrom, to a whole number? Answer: 5786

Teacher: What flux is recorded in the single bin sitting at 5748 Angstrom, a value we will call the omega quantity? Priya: 35.85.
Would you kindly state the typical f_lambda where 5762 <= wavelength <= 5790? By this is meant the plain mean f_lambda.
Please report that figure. 33.4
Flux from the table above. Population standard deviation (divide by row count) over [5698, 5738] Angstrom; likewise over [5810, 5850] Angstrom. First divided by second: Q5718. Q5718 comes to 2.4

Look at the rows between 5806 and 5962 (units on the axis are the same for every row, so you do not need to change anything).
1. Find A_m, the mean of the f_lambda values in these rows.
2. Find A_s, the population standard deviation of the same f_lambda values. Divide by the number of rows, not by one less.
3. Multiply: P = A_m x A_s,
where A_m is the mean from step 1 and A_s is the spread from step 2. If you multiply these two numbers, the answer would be 71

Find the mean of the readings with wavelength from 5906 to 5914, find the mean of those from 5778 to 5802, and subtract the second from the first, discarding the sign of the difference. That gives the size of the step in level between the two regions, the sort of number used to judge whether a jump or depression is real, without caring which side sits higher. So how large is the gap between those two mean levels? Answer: 0.16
